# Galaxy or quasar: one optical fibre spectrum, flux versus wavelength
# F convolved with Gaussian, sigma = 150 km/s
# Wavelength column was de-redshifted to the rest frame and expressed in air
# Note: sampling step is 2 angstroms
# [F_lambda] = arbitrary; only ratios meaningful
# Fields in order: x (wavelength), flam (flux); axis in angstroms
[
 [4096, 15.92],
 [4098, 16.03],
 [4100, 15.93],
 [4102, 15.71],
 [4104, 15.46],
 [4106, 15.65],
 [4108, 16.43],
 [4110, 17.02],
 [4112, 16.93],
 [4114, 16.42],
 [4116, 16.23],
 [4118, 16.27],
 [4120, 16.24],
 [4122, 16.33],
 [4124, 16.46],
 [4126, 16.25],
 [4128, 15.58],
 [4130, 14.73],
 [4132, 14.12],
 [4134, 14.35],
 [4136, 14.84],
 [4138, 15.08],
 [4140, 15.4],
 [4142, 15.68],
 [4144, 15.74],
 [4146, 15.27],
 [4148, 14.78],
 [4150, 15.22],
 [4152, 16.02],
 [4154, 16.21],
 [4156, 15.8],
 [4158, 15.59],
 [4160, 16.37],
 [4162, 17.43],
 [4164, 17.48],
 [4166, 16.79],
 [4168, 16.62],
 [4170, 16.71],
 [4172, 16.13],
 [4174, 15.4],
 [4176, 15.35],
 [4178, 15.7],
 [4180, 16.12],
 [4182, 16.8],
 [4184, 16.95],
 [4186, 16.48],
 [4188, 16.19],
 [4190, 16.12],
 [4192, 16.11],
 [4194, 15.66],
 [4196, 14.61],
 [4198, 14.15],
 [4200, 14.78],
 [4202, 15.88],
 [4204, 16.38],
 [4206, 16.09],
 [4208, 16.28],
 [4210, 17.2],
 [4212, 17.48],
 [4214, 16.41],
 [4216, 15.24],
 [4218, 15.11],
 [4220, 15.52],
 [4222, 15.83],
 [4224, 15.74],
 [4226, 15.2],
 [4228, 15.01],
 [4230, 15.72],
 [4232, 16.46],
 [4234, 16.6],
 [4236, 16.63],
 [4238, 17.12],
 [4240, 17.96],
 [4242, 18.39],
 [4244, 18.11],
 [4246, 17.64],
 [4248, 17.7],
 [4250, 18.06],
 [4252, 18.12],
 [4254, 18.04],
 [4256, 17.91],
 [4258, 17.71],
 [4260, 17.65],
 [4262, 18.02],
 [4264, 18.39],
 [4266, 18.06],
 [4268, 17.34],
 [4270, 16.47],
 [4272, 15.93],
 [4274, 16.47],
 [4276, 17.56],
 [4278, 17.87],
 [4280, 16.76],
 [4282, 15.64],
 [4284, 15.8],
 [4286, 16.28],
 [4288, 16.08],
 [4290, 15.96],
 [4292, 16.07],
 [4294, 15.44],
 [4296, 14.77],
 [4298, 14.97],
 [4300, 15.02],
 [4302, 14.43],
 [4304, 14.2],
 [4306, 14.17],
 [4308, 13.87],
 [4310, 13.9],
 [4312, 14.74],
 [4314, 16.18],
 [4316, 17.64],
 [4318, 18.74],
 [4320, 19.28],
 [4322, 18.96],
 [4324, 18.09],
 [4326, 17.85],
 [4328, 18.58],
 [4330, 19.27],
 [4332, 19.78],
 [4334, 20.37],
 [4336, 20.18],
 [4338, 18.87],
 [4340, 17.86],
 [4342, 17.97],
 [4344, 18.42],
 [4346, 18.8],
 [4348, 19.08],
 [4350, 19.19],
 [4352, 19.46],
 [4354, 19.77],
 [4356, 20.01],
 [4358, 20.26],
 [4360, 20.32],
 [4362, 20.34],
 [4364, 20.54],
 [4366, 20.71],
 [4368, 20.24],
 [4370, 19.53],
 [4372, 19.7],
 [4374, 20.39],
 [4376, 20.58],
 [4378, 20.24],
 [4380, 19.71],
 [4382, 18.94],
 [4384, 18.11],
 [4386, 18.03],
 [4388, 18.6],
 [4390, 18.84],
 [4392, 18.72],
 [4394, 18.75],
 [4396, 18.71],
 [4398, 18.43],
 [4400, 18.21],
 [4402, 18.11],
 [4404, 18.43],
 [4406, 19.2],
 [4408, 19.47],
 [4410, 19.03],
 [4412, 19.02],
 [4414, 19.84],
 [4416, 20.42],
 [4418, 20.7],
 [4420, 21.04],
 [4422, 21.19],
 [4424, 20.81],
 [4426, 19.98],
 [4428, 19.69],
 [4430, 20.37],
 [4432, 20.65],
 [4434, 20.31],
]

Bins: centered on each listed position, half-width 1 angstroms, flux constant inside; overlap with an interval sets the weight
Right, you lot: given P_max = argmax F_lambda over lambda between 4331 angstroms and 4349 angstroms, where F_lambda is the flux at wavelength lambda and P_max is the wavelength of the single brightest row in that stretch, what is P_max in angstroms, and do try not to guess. 4334 angstroms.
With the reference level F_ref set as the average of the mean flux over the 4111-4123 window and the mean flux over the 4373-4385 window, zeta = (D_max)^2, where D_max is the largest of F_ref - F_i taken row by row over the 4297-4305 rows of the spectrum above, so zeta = 14.7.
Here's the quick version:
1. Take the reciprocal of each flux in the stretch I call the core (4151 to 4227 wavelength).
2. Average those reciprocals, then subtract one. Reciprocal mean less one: -0.938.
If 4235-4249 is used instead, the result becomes -0.943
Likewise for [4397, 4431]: -0.949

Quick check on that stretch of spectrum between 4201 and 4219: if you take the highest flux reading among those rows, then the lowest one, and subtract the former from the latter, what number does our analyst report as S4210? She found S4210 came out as -2.4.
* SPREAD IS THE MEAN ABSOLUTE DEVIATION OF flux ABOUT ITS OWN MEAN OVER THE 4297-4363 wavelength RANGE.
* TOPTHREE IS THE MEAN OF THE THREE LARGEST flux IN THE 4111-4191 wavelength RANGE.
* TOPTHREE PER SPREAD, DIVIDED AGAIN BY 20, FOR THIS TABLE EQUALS 0.5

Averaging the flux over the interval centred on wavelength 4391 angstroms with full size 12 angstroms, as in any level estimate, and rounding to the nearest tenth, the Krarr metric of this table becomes 18.6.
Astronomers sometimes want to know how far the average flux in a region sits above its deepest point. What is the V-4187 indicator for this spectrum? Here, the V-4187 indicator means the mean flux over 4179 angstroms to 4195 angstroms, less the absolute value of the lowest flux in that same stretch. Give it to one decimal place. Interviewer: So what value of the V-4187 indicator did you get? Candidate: 0.6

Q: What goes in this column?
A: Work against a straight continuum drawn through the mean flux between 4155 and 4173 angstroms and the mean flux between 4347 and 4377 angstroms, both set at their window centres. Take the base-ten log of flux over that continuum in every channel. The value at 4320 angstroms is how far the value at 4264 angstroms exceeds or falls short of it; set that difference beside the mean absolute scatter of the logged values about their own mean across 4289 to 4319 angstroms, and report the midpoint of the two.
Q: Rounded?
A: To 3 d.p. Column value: 0.016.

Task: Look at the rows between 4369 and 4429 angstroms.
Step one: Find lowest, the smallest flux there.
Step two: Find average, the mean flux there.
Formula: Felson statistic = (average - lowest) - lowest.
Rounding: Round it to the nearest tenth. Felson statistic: -16.6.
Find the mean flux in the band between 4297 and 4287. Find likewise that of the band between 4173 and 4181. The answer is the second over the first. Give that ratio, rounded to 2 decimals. 1.00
